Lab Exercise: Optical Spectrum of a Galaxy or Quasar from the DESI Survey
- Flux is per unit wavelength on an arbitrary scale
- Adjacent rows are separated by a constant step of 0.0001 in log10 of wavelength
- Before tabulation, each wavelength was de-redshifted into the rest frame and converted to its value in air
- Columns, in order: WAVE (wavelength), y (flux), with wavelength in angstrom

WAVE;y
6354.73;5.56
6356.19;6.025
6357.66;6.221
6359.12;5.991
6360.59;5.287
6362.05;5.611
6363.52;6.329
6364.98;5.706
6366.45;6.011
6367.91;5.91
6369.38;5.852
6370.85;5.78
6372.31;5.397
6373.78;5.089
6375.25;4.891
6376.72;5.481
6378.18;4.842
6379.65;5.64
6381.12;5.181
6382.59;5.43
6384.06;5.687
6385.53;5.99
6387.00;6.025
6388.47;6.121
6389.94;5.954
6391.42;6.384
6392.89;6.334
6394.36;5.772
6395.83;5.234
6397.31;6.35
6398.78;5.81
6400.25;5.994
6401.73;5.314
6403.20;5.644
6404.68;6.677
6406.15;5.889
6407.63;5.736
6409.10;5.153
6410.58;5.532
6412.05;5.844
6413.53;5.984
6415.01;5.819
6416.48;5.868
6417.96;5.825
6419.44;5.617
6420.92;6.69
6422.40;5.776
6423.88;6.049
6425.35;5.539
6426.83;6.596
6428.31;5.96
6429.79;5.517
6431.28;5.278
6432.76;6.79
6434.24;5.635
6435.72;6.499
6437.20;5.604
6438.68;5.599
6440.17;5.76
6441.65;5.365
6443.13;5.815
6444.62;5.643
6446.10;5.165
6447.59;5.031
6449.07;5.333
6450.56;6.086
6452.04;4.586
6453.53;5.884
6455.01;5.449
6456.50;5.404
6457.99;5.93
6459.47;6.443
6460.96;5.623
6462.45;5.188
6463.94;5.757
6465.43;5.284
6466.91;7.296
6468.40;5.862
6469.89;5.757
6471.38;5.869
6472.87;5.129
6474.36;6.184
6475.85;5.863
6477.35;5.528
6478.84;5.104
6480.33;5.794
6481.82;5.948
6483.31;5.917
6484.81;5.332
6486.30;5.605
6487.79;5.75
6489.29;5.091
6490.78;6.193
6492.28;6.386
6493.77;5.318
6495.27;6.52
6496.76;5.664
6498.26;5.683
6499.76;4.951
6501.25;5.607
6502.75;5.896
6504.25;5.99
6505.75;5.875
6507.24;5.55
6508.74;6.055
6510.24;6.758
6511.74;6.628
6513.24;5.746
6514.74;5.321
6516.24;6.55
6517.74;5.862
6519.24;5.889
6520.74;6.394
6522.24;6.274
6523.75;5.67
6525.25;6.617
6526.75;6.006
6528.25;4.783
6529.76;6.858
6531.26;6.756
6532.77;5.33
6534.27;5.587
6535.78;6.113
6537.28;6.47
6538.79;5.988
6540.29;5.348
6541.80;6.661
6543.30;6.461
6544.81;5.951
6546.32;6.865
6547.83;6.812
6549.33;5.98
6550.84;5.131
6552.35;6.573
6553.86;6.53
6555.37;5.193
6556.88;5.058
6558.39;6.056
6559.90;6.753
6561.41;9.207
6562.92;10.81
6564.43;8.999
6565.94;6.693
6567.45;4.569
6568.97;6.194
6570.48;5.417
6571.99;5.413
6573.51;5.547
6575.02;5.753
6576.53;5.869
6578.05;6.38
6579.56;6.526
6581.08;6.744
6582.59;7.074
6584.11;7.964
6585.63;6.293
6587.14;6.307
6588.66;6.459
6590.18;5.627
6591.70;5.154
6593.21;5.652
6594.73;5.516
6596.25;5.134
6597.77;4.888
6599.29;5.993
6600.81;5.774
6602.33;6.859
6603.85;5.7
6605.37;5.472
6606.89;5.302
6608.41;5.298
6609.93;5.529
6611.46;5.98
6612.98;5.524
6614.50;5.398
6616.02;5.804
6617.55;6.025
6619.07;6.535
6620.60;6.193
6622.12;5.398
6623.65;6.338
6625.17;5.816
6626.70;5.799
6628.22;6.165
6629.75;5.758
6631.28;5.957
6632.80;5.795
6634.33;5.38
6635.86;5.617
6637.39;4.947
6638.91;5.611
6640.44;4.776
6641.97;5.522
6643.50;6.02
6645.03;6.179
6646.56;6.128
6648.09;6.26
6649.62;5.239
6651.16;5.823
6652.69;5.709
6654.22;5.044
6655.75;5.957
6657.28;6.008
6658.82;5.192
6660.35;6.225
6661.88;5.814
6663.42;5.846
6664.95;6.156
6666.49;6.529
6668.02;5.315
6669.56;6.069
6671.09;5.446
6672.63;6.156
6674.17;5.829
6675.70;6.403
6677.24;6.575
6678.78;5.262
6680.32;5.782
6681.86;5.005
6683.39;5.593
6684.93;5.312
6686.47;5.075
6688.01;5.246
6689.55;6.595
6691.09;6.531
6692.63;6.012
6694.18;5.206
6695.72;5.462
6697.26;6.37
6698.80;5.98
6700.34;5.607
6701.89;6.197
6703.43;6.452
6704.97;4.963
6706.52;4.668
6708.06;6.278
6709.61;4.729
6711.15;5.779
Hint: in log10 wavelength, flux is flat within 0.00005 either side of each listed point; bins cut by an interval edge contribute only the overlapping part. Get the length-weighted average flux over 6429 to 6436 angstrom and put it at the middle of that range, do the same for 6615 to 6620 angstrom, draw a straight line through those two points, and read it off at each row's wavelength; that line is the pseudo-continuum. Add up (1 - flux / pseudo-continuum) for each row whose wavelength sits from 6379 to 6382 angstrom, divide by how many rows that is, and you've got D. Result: 0.076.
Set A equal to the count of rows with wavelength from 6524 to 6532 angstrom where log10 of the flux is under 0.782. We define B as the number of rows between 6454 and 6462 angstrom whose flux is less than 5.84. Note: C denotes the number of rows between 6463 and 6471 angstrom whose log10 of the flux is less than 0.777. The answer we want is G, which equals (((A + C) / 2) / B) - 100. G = -99.0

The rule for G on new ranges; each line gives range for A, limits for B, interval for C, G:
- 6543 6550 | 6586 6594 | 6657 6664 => -99.2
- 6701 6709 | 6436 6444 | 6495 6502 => -99.4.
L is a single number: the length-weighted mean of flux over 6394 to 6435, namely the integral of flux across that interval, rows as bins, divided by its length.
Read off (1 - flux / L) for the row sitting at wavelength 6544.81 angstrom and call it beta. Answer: -0.02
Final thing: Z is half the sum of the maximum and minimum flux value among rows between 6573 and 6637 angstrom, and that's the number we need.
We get 6.4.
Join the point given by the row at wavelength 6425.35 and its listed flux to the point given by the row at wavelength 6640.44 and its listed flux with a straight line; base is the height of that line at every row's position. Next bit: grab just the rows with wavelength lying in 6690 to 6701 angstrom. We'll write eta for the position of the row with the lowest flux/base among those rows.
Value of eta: 6694.18 angstrom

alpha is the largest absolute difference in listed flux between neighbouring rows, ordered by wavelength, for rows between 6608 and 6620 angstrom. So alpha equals 0.5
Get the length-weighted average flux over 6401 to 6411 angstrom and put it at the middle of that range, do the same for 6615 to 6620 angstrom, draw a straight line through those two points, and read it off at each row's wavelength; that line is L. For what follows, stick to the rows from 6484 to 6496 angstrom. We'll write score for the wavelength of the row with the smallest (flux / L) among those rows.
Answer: 6489.29 angstrom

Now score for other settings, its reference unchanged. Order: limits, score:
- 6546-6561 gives 6556.88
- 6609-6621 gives 6614.50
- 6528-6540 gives 6528.25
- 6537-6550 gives 6540.29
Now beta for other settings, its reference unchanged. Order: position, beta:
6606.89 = 0.09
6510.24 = -0.15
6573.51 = 0.05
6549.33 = -0.02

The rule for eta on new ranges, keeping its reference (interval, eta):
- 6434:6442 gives 6441.65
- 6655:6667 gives 6658.82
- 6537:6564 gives 6556.88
